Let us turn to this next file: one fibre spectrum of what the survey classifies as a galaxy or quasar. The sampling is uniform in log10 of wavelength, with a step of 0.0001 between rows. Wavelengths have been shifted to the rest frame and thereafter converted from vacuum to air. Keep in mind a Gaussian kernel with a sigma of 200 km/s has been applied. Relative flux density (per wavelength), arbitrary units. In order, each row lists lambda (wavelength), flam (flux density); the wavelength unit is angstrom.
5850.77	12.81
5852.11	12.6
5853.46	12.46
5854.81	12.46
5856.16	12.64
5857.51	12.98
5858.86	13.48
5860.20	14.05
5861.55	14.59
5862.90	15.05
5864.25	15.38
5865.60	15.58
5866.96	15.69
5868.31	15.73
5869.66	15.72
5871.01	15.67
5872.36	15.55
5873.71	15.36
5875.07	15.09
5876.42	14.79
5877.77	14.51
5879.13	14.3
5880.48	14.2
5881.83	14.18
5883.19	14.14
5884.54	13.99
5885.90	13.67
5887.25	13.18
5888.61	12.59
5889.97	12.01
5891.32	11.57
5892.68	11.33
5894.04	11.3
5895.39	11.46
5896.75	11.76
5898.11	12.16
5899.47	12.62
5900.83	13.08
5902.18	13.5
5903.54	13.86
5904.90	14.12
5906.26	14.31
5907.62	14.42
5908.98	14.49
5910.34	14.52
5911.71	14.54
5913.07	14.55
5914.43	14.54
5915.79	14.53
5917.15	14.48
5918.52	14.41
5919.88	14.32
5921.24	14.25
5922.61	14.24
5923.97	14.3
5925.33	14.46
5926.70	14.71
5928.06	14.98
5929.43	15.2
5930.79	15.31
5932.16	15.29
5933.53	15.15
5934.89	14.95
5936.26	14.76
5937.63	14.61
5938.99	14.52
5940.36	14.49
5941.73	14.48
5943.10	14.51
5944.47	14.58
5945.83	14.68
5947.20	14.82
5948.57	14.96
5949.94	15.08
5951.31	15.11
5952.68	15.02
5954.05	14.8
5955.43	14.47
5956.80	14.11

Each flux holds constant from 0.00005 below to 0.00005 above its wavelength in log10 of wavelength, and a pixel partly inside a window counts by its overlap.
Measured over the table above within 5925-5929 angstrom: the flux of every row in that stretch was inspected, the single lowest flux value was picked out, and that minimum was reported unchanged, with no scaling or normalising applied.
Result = 14.46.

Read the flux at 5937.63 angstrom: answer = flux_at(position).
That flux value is 14.61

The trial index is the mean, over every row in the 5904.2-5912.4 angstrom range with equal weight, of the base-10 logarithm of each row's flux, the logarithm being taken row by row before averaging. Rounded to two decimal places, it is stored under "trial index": 1.16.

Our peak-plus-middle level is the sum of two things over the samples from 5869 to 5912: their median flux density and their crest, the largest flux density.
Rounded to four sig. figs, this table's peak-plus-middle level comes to 29.85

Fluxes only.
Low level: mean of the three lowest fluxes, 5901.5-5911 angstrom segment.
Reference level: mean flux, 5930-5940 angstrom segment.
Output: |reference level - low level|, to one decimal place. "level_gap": 1.1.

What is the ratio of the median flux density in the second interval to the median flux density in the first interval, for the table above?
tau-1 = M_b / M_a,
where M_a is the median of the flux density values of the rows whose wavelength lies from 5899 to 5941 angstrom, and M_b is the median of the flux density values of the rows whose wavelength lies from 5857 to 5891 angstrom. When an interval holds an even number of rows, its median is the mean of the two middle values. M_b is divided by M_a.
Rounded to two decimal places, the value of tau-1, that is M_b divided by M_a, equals 1.00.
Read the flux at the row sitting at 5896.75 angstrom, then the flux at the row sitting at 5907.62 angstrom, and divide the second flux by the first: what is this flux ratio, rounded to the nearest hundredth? 1.23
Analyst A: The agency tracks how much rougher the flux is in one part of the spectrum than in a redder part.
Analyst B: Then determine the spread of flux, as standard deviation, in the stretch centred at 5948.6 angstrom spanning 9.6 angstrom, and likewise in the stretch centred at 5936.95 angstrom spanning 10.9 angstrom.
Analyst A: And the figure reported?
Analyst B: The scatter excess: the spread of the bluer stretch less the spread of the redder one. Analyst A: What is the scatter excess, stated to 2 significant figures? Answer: 0.11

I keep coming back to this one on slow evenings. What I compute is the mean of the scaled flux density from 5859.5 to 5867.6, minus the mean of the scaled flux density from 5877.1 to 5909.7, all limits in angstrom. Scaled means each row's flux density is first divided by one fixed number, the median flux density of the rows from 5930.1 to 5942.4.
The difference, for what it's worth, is 0.13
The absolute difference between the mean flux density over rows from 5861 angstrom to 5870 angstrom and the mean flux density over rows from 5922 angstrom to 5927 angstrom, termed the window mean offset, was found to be 1.0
